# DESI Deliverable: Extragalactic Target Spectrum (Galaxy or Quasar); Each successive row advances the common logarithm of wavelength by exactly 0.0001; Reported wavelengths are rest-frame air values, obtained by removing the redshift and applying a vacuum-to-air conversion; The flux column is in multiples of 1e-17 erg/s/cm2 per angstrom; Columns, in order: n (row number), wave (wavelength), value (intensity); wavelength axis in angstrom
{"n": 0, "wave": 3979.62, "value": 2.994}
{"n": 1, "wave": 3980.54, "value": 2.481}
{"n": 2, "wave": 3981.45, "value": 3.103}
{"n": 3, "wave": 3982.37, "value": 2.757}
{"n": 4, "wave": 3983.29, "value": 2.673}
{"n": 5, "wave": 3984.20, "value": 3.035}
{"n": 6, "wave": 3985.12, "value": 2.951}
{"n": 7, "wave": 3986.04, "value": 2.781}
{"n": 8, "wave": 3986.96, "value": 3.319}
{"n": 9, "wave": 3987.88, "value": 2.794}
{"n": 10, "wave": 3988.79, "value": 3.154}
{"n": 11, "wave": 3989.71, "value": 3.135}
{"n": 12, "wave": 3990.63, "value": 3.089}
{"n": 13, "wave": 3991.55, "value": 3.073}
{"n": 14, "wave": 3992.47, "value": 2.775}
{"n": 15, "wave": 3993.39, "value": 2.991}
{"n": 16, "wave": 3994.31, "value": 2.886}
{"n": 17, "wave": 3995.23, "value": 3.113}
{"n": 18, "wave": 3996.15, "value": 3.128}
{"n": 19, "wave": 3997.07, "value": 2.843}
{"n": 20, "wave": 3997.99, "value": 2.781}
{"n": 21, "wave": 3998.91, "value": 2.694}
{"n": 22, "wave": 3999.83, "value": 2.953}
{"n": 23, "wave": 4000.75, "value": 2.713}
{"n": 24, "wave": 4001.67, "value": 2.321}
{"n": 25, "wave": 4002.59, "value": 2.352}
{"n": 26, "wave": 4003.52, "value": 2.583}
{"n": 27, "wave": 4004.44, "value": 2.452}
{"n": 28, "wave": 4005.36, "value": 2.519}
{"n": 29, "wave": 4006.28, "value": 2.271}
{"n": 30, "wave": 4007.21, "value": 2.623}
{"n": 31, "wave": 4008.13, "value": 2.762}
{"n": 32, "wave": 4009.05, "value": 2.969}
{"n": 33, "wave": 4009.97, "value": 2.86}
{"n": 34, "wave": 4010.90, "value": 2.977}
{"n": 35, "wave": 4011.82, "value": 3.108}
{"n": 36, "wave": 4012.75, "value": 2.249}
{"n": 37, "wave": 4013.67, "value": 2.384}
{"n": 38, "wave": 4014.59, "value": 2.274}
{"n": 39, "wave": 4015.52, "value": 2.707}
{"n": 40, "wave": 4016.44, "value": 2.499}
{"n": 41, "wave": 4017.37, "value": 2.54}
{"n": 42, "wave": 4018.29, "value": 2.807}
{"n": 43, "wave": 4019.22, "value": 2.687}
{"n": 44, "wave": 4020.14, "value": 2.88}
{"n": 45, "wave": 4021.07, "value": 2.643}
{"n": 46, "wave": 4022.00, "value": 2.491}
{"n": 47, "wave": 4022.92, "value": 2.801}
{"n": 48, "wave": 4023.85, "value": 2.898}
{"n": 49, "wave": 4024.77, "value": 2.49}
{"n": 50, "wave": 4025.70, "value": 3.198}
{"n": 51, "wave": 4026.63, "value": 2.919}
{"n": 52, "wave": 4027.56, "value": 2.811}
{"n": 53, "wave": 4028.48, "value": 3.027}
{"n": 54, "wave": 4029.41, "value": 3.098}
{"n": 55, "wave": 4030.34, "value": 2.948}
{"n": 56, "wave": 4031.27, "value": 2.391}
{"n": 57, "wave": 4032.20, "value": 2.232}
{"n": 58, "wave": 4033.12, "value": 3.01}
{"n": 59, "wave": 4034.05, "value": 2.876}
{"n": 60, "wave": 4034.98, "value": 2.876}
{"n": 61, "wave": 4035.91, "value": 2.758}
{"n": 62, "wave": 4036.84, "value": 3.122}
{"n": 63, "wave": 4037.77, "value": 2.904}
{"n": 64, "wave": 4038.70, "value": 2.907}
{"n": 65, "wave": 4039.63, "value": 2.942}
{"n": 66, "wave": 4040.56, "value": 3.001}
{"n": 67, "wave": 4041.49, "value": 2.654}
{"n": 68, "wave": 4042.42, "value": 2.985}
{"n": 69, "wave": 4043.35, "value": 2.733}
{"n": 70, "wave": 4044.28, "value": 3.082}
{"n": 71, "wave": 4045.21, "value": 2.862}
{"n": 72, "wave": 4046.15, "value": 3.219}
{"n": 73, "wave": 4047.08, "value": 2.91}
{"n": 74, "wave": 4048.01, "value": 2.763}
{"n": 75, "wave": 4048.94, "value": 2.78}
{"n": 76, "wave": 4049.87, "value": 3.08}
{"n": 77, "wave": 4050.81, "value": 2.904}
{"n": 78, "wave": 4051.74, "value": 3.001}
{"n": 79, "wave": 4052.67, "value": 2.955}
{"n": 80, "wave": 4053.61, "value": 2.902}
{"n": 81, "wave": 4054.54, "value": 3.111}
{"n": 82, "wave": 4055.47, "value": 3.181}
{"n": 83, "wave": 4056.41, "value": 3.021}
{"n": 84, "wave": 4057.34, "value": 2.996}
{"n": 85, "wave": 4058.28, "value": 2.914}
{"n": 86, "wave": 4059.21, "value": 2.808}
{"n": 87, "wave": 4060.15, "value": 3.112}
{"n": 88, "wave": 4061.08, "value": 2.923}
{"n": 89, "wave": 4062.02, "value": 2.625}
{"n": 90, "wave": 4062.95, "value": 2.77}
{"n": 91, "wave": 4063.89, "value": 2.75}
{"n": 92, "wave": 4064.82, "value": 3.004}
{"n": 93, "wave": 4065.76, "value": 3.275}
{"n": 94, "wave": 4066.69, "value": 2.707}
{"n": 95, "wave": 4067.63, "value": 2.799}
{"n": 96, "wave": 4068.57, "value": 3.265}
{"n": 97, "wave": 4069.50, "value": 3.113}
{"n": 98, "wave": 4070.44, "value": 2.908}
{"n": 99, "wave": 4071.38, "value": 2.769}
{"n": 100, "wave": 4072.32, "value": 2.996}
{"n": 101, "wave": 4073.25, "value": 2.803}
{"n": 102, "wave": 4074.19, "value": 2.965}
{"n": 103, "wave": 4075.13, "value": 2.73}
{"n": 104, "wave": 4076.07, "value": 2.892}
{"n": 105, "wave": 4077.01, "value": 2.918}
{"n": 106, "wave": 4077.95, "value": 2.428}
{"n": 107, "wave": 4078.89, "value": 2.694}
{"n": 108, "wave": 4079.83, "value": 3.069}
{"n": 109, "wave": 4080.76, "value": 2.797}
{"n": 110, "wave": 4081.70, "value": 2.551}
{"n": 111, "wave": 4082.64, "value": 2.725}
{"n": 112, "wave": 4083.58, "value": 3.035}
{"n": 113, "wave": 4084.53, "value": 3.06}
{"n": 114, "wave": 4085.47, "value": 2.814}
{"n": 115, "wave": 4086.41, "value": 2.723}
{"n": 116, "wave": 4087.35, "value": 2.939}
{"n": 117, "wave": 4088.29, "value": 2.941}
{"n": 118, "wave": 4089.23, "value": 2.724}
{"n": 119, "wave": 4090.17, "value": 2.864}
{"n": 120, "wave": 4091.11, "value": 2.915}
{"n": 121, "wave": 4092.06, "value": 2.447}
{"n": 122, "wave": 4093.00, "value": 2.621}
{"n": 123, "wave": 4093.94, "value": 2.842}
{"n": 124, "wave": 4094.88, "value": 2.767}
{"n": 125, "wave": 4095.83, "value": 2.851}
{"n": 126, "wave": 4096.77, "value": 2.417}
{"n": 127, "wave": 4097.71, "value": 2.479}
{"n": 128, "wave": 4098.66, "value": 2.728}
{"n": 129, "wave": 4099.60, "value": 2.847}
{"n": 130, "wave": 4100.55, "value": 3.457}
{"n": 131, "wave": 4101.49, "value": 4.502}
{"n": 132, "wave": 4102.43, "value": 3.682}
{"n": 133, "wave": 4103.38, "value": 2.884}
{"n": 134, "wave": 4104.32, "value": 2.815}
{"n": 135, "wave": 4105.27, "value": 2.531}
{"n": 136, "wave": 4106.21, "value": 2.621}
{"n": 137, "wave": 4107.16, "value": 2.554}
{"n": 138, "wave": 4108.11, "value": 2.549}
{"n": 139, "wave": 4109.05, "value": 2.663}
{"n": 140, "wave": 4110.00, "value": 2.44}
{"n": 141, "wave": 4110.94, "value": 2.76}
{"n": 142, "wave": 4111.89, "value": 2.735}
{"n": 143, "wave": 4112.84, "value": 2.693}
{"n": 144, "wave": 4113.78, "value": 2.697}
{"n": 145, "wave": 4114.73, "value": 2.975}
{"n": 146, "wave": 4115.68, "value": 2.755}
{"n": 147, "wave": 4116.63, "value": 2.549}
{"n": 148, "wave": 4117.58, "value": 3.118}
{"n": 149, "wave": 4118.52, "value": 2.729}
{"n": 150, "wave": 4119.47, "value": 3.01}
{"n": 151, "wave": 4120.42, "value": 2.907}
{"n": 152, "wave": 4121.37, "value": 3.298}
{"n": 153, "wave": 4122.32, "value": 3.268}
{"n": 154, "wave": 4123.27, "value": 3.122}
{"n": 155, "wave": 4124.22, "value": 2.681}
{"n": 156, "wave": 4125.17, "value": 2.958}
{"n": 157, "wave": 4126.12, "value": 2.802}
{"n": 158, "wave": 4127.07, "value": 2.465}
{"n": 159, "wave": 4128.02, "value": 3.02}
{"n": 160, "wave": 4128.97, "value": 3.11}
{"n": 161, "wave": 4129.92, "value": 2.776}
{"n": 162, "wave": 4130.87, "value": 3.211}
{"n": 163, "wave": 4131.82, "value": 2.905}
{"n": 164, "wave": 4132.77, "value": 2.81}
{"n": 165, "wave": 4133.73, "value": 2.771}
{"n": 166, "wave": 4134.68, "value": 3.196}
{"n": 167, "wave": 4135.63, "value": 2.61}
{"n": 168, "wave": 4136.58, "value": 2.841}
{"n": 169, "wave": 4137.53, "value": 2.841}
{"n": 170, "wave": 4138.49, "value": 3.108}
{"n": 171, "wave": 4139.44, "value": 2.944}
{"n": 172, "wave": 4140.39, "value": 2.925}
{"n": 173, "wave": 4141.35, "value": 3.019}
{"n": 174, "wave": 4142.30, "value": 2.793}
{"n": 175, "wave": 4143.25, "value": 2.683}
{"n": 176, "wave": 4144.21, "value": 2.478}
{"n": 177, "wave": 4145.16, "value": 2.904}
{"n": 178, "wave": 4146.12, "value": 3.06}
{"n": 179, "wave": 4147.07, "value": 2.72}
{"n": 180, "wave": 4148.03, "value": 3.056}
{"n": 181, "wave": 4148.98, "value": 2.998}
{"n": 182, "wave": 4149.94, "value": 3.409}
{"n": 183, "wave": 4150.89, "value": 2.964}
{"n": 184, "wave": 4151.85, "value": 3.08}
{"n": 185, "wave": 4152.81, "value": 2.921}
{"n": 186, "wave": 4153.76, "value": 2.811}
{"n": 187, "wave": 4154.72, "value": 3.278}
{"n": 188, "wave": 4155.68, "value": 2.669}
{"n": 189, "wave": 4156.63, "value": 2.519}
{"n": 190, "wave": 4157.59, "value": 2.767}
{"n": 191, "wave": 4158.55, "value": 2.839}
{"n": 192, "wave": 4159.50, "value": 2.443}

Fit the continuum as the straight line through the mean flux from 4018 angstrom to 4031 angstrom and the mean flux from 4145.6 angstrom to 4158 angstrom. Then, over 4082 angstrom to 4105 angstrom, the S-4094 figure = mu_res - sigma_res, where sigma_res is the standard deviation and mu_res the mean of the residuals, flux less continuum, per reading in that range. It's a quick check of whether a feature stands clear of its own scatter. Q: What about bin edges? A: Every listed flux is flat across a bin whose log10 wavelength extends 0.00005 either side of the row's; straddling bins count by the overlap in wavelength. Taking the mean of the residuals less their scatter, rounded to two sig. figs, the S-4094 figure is -0.40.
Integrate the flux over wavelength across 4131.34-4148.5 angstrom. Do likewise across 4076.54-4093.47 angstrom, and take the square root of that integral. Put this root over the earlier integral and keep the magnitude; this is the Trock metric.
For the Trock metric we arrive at 0.140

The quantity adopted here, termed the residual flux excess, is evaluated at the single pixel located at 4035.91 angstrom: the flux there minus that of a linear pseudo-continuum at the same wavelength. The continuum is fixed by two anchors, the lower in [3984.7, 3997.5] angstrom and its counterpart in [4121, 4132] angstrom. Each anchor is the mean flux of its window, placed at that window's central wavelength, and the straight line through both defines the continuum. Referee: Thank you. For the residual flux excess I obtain -0.23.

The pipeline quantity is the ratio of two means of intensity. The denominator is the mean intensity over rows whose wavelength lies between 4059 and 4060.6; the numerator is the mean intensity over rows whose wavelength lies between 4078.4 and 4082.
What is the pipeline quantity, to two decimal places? 0.94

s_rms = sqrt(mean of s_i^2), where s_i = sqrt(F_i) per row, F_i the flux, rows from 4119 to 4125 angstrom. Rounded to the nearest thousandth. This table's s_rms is 1.746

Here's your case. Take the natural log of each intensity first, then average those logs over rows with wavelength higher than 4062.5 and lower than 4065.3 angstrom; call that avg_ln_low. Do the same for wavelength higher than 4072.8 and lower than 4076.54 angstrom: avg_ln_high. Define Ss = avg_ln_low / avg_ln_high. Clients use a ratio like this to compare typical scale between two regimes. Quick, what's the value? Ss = 1.00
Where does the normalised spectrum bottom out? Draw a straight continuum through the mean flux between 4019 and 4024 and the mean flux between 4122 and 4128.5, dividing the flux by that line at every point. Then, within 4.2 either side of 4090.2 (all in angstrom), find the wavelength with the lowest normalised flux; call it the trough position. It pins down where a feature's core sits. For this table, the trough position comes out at 4092.06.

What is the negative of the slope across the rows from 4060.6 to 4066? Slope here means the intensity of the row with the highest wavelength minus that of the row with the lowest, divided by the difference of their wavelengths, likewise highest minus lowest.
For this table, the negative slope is -0.075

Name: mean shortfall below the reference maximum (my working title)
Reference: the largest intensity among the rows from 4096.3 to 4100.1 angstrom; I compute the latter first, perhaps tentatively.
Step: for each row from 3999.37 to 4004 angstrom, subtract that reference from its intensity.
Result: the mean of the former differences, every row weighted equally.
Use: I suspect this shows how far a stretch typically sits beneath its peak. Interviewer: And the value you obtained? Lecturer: -0.26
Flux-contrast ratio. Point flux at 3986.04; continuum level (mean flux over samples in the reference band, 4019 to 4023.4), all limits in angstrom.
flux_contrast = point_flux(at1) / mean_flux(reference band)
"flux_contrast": 1.03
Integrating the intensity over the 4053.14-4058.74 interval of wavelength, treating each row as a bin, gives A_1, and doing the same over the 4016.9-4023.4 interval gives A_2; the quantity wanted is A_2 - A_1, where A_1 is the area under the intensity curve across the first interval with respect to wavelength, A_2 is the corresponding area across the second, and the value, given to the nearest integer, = 1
